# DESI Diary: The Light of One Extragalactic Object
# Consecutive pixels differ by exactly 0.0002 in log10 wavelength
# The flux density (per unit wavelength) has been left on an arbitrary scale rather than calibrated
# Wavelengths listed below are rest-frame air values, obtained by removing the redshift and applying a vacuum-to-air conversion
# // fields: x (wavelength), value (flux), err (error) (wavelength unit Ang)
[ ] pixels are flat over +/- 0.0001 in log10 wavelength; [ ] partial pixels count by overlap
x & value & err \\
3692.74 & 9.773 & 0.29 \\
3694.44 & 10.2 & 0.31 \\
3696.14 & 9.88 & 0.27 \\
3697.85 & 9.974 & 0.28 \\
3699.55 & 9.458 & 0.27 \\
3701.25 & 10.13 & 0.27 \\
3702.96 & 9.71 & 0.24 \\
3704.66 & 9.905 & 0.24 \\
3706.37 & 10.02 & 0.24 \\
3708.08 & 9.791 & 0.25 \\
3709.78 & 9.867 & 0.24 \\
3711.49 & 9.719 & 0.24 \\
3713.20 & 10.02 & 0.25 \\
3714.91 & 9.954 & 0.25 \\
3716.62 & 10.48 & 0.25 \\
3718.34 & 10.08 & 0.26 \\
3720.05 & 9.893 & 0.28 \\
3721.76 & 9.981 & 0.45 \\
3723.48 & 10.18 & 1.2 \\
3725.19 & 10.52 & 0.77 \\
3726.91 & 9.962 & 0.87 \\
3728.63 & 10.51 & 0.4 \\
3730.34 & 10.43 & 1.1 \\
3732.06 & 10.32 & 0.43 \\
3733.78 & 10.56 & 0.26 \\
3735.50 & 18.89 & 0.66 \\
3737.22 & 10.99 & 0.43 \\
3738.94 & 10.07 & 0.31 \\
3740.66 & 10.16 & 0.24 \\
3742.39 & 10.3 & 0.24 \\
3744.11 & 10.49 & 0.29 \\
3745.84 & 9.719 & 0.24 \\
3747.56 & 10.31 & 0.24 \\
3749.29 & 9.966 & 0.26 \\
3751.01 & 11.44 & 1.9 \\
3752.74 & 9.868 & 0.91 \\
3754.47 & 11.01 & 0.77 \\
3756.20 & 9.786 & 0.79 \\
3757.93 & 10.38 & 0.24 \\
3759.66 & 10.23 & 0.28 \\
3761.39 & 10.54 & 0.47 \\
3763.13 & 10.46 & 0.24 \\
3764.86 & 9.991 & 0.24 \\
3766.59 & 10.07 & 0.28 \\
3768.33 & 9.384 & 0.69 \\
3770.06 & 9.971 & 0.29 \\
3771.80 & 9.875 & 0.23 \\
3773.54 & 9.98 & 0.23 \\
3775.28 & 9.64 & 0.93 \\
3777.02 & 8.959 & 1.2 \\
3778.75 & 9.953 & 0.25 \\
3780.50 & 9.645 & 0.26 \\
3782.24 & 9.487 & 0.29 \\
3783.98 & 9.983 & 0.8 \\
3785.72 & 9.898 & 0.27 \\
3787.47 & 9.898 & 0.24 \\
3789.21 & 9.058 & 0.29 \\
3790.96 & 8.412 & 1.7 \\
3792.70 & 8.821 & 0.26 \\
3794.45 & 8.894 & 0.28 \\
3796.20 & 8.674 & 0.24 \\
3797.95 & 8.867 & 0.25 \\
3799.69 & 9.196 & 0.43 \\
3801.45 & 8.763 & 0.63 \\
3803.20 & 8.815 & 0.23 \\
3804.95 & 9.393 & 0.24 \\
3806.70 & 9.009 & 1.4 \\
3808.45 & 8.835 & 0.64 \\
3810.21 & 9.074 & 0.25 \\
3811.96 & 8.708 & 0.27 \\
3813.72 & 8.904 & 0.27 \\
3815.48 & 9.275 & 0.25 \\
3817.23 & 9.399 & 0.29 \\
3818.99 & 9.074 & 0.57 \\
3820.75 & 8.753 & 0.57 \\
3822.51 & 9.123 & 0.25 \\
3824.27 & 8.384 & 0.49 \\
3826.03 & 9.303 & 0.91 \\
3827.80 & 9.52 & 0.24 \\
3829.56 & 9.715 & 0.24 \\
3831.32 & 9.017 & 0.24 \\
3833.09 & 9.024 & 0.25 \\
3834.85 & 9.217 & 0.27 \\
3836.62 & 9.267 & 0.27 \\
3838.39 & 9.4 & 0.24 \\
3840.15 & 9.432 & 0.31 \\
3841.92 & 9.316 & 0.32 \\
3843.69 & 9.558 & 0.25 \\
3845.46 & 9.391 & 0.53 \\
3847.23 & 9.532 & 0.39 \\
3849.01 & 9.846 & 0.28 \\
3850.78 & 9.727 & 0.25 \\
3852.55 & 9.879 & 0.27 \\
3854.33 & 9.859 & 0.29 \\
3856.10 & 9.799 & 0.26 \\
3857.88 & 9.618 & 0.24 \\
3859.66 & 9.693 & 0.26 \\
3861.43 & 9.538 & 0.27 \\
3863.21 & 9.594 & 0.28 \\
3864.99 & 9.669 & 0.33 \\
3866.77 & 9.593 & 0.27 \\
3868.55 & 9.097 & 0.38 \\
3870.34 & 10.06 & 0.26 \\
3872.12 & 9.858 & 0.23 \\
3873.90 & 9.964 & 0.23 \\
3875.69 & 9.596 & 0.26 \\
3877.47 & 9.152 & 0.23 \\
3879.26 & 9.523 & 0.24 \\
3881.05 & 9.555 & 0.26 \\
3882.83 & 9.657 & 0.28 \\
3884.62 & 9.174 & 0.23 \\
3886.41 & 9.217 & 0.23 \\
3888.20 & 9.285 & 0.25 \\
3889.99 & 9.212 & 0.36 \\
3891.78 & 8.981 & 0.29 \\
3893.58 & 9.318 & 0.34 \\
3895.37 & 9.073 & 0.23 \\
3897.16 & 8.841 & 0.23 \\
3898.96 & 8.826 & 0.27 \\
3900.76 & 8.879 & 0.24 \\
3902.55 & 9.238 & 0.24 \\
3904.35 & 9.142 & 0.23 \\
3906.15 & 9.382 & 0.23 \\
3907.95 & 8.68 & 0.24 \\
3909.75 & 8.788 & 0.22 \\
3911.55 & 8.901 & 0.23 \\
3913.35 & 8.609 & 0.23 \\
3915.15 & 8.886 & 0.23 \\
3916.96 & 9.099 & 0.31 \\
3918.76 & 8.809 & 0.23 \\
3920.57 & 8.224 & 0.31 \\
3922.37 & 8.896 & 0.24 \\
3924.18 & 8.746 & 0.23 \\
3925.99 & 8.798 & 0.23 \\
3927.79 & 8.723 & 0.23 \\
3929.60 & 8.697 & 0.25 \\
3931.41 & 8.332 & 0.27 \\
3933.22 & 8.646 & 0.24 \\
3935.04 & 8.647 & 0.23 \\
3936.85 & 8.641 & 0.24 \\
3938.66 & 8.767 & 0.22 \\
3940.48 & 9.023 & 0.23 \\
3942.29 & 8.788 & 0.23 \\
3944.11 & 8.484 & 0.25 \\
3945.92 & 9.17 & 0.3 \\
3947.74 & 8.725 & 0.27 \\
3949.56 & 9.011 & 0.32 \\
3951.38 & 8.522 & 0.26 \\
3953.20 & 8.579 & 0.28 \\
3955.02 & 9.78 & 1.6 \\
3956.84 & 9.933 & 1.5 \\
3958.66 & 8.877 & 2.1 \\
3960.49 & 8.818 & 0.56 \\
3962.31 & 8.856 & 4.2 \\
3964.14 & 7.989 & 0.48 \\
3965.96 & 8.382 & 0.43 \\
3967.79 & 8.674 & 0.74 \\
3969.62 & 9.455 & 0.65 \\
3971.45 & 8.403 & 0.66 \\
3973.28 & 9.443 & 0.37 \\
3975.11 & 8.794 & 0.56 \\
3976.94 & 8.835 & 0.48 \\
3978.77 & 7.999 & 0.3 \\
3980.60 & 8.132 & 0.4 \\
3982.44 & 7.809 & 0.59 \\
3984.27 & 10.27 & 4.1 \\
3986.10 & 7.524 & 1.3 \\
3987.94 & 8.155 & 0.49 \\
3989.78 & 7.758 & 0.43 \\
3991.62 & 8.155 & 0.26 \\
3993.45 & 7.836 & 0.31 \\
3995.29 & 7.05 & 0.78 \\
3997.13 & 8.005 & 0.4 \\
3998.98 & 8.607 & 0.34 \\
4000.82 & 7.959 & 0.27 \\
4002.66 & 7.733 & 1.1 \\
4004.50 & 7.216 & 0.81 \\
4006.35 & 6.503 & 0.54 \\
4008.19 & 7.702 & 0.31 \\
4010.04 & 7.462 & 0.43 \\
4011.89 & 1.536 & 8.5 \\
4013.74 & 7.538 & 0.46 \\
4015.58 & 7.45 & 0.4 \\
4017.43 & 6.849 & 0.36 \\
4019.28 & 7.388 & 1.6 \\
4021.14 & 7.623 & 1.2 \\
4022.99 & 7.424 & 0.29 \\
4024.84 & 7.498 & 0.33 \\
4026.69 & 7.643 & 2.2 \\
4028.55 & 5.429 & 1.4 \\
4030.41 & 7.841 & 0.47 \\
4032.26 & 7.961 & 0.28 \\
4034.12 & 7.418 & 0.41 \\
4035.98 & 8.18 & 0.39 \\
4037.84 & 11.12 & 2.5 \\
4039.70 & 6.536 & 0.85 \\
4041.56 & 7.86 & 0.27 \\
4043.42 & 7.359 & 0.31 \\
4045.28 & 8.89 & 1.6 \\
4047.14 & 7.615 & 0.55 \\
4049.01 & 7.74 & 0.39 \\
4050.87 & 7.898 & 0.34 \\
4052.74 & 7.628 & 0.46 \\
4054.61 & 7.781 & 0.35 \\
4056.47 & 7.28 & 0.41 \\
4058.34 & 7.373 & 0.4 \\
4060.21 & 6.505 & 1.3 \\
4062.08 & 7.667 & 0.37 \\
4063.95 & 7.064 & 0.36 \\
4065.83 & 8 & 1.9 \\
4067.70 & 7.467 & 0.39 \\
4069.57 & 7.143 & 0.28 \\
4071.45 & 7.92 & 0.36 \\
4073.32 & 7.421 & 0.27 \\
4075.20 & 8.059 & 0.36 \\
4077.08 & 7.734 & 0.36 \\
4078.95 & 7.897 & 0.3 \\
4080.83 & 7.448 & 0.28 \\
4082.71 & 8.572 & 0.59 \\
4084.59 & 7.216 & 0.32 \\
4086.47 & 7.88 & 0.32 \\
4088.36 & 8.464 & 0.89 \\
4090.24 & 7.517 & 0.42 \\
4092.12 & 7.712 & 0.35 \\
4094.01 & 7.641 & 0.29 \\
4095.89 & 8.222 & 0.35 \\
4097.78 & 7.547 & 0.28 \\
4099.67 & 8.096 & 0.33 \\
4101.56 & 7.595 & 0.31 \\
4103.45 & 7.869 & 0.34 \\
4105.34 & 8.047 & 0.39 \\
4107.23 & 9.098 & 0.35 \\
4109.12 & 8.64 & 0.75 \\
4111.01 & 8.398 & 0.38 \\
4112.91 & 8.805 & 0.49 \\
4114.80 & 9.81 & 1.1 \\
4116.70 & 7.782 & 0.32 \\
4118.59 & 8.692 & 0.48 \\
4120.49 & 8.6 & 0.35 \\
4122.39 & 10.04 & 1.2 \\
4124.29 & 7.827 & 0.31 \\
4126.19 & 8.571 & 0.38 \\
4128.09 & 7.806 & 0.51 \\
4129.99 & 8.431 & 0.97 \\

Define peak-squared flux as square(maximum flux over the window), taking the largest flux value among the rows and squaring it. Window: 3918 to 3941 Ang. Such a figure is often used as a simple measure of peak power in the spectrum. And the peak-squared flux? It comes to 81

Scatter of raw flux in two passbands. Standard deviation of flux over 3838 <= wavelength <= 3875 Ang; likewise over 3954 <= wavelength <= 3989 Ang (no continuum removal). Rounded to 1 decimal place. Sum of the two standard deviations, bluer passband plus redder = 1.0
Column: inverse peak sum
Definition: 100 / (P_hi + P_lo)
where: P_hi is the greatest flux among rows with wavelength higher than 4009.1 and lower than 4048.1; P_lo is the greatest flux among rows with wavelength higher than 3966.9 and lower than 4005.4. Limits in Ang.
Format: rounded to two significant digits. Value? 4.7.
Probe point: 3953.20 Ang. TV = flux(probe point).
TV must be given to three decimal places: 8.579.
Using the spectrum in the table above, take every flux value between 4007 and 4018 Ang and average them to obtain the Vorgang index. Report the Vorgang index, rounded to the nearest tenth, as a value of 6.4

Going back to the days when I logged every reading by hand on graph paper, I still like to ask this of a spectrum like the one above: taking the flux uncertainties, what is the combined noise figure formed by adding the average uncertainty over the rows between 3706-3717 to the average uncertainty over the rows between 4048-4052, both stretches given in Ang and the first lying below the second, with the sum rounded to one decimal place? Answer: 0.6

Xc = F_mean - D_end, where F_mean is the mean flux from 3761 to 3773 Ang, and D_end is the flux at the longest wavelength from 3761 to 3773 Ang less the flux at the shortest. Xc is 10.7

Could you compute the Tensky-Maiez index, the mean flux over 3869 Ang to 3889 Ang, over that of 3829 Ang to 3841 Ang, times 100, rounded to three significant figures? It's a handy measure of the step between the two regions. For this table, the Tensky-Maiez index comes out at 103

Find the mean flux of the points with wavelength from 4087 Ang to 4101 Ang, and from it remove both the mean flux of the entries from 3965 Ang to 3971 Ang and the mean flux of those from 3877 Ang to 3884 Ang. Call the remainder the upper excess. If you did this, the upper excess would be -10.4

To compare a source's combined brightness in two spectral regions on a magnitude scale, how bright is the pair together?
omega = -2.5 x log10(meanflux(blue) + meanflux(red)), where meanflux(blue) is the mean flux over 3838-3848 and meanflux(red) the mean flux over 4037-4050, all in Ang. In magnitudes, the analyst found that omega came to -3.11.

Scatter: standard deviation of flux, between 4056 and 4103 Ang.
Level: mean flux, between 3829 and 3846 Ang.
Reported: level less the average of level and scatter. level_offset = 4.44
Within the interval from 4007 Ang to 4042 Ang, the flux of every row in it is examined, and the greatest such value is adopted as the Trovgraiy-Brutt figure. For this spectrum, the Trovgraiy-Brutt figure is 11.12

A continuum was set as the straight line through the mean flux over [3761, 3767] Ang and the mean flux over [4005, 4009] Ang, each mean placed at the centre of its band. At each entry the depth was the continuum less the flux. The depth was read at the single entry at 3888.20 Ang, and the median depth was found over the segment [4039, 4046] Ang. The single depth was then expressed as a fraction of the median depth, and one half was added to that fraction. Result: 1.2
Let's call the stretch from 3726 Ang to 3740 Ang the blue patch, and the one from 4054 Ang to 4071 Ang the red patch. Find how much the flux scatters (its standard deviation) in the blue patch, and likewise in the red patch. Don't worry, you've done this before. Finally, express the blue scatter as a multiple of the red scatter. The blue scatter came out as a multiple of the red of 6.8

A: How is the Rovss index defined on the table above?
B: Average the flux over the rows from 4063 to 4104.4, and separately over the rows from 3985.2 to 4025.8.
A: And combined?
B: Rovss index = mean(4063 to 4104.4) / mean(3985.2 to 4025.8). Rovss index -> 1.06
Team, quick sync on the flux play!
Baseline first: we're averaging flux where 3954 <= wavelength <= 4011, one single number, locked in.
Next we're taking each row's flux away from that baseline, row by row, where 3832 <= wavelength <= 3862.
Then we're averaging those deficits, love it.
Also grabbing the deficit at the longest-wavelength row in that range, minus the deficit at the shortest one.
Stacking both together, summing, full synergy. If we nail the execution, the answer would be -1.7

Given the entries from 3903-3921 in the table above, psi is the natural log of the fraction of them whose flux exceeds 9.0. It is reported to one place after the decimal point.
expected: -1.2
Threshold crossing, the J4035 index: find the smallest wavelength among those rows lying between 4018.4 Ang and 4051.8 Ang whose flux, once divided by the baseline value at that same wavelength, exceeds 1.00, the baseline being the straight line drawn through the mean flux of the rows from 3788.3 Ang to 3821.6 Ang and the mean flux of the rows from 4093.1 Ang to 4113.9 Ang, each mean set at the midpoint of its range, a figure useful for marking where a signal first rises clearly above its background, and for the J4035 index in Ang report 4037.84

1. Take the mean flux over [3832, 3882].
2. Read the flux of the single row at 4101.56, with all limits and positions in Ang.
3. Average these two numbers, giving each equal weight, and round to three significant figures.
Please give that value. 8.58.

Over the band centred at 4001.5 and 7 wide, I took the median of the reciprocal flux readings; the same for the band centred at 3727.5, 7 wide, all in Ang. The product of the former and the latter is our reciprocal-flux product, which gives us 0.0122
